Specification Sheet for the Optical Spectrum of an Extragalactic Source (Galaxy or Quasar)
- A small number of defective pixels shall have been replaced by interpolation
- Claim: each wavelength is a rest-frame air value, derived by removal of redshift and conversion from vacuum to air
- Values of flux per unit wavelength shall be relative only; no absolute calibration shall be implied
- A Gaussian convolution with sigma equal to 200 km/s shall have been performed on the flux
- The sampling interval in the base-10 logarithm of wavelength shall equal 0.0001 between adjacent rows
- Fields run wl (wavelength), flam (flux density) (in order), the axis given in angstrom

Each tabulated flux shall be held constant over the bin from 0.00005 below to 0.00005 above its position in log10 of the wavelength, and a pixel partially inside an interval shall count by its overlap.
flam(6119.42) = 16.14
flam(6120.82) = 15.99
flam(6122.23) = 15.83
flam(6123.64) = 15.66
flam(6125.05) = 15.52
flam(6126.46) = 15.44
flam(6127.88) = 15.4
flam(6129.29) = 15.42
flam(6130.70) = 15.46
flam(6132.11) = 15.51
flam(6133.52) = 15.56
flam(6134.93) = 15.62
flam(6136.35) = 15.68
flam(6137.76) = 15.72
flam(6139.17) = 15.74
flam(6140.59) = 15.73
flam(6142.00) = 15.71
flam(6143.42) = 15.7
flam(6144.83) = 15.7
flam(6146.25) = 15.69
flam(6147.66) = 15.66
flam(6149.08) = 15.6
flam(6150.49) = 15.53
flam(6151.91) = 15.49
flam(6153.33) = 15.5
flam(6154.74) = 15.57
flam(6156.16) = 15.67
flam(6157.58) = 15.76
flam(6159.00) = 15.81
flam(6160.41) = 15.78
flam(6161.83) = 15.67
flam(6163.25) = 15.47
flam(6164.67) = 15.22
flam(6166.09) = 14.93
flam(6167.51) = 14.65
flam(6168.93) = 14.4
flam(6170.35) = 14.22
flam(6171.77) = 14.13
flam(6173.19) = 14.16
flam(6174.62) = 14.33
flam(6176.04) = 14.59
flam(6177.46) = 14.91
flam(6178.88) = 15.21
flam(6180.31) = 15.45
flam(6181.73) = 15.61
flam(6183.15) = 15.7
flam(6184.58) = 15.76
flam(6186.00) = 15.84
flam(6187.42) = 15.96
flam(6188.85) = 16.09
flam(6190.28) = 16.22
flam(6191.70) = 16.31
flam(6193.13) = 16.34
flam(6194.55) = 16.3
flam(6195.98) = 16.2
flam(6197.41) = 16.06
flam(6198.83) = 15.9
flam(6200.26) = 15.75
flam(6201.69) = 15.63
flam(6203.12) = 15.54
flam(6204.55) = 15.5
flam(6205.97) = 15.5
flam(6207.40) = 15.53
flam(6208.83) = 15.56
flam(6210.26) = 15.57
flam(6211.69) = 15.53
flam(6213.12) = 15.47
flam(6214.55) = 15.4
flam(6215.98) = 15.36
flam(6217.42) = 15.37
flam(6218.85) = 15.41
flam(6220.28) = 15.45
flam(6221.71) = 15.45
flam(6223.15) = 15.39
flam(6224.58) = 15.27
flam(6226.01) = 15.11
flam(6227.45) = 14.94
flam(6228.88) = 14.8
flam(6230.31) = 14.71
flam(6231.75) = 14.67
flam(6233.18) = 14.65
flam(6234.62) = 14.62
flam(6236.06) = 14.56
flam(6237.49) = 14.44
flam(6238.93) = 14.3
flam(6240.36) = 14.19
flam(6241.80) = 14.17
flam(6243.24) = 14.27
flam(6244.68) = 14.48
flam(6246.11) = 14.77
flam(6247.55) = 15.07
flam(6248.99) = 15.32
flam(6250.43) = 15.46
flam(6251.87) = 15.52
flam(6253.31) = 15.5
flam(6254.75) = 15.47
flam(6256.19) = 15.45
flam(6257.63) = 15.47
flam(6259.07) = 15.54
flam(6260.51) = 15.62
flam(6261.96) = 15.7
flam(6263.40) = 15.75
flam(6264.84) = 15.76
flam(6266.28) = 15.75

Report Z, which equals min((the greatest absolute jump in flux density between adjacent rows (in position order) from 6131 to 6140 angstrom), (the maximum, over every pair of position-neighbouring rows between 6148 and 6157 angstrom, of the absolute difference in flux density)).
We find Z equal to 0.060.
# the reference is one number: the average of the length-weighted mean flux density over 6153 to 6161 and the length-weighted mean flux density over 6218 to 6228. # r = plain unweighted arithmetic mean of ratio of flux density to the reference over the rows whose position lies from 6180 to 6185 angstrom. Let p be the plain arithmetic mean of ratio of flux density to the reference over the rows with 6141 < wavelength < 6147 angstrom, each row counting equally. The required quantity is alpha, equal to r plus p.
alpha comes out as 2.02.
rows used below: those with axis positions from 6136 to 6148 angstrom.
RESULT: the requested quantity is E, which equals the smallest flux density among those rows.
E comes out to 15.66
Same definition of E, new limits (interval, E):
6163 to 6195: 14.13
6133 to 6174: 14.13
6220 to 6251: 14.17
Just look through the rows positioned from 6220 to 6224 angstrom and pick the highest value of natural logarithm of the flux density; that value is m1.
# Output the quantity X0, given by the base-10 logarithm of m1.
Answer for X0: 0.437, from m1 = 2.74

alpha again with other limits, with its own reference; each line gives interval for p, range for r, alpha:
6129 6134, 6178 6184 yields 2.00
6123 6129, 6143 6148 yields 2.01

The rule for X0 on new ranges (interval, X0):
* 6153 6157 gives 0.440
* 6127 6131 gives 0.437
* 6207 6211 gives 0.439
